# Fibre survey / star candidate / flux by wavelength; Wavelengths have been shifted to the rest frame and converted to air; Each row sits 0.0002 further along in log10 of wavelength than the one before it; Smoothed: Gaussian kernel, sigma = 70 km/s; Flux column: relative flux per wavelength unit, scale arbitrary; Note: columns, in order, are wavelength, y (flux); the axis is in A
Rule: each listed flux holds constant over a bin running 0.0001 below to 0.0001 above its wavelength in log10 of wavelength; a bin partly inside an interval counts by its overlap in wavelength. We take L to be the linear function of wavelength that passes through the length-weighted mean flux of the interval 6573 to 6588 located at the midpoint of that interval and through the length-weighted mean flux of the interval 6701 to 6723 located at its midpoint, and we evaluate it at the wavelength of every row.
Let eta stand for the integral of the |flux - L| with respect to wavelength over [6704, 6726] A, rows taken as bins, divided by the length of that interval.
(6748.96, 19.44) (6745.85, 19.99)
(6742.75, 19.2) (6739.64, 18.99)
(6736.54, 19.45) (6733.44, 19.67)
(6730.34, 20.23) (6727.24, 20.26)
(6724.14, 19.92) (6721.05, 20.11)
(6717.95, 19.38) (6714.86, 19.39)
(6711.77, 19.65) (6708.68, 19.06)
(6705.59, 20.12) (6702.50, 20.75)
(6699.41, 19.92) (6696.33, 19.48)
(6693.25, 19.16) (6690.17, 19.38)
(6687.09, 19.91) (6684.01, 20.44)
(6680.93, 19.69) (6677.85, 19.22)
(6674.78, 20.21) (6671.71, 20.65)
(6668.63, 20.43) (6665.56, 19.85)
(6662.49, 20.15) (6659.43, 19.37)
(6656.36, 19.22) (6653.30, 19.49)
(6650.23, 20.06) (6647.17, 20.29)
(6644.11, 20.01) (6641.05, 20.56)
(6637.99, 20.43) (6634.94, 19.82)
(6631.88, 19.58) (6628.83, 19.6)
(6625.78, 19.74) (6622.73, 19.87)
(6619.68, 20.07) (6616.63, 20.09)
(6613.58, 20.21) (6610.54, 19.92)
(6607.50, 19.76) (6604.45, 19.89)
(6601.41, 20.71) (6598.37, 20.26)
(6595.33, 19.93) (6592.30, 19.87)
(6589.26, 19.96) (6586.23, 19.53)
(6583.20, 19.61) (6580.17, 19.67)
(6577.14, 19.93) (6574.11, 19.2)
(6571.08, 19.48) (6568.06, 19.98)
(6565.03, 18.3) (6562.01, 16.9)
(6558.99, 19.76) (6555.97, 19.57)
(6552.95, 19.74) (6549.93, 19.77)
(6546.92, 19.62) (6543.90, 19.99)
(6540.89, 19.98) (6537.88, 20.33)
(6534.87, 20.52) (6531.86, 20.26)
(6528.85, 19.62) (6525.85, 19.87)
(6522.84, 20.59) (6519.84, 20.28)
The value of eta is 0.35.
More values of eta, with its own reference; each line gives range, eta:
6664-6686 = 0.49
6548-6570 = 0.68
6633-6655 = 0.46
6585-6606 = 0.42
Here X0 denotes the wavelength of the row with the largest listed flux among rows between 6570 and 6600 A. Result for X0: 6598.37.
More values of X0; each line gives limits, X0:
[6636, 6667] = 6641.05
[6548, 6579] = 6568.06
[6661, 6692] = 6671.71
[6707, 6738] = 6727.24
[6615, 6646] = 6641.05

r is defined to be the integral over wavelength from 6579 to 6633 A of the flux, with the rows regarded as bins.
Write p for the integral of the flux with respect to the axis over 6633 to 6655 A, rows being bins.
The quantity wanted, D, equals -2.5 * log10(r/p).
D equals -1.0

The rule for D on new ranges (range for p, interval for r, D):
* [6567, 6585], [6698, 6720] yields -0.2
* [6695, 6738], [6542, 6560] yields 0.9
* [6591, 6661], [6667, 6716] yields 0.4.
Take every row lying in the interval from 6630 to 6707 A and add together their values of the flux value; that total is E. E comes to 498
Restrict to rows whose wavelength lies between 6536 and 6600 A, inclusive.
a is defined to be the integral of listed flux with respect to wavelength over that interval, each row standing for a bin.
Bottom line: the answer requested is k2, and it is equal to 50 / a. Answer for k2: 0.04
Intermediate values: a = 1254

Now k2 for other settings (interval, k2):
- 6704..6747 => 0.06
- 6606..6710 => 0.02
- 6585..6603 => 0.14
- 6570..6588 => 0.14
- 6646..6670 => 0.10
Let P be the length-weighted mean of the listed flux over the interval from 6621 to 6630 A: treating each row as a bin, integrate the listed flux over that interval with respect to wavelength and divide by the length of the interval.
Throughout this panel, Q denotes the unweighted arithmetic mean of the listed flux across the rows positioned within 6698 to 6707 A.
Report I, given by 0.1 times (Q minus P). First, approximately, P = 19.8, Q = 20.3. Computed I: 0.05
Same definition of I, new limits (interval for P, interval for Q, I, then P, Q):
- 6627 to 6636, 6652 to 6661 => -0.03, 19.7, 19.4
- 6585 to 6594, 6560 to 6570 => -0.14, 19.8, 18.4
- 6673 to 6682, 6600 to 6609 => 0.04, 19.7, 20.1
